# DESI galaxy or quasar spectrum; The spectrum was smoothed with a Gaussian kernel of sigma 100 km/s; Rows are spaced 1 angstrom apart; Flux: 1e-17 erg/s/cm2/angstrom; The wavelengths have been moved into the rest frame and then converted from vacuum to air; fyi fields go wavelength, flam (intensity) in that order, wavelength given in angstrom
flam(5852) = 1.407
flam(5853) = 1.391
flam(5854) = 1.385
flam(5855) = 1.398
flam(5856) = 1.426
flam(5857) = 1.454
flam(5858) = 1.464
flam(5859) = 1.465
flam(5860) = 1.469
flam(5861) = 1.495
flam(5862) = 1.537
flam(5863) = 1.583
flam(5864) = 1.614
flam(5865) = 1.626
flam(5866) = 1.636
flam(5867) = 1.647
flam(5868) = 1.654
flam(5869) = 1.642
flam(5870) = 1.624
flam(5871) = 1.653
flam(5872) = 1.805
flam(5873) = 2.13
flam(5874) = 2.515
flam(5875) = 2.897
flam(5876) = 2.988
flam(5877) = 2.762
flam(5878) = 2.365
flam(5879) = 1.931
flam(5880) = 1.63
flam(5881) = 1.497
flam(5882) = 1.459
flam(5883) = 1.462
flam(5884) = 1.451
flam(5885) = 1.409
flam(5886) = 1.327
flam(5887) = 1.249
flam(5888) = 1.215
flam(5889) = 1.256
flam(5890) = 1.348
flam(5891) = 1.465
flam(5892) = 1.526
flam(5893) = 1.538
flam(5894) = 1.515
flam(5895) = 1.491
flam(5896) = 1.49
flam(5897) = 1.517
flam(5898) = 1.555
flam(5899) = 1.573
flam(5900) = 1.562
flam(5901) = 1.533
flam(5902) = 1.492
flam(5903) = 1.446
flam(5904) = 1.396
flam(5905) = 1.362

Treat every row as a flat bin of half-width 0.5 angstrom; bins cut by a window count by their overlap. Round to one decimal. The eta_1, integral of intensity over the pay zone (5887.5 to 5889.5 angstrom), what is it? 2.5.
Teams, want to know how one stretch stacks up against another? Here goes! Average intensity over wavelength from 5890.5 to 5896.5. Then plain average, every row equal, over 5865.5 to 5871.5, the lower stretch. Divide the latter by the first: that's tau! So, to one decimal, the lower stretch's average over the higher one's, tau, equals 1.1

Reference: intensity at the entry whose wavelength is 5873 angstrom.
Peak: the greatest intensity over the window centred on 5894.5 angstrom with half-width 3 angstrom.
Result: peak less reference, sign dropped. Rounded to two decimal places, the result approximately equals 0.59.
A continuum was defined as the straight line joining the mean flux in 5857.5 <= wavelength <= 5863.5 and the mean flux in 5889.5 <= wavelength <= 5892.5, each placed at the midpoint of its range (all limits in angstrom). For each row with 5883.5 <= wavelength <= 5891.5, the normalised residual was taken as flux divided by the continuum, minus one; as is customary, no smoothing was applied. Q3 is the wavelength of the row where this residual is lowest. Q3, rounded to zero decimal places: 5888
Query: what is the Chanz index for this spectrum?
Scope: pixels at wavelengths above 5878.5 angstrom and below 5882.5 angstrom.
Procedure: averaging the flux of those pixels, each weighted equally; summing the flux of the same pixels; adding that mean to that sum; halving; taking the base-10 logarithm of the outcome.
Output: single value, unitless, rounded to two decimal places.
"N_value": 0.61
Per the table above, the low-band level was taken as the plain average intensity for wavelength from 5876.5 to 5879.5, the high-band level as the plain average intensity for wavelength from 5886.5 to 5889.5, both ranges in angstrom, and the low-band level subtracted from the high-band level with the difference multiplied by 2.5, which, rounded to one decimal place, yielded -2.8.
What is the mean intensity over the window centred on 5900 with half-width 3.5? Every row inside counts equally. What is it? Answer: 1.53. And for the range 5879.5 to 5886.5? 1.46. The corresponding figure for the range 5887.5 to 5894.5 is 1.41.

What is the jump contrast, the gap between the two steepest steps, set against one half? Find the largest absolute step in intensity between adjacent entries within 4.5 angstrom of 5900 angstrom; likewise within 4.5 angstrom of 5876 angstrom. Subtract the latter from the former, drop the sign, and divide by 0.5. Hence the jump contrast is 0.77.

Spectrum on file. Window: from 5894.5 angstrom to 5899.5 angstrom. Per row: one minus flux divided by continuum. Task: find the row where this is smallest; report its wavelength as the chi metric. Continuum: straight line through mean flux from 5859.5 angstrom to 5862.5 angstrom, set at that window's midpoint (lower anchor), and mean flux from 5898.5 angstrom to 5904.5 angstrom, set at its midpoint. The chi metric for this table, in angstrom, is 5899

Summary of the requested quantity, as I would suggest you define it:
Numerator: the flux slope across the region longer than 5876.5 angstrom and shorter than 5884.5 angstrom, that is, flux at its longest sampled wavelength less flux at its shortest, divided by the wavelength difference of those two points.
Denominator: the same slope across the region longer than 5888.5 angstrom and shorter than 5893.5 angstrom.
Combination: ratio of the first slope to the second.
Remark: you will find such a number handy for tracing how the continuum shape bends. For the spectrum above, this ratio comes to -3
